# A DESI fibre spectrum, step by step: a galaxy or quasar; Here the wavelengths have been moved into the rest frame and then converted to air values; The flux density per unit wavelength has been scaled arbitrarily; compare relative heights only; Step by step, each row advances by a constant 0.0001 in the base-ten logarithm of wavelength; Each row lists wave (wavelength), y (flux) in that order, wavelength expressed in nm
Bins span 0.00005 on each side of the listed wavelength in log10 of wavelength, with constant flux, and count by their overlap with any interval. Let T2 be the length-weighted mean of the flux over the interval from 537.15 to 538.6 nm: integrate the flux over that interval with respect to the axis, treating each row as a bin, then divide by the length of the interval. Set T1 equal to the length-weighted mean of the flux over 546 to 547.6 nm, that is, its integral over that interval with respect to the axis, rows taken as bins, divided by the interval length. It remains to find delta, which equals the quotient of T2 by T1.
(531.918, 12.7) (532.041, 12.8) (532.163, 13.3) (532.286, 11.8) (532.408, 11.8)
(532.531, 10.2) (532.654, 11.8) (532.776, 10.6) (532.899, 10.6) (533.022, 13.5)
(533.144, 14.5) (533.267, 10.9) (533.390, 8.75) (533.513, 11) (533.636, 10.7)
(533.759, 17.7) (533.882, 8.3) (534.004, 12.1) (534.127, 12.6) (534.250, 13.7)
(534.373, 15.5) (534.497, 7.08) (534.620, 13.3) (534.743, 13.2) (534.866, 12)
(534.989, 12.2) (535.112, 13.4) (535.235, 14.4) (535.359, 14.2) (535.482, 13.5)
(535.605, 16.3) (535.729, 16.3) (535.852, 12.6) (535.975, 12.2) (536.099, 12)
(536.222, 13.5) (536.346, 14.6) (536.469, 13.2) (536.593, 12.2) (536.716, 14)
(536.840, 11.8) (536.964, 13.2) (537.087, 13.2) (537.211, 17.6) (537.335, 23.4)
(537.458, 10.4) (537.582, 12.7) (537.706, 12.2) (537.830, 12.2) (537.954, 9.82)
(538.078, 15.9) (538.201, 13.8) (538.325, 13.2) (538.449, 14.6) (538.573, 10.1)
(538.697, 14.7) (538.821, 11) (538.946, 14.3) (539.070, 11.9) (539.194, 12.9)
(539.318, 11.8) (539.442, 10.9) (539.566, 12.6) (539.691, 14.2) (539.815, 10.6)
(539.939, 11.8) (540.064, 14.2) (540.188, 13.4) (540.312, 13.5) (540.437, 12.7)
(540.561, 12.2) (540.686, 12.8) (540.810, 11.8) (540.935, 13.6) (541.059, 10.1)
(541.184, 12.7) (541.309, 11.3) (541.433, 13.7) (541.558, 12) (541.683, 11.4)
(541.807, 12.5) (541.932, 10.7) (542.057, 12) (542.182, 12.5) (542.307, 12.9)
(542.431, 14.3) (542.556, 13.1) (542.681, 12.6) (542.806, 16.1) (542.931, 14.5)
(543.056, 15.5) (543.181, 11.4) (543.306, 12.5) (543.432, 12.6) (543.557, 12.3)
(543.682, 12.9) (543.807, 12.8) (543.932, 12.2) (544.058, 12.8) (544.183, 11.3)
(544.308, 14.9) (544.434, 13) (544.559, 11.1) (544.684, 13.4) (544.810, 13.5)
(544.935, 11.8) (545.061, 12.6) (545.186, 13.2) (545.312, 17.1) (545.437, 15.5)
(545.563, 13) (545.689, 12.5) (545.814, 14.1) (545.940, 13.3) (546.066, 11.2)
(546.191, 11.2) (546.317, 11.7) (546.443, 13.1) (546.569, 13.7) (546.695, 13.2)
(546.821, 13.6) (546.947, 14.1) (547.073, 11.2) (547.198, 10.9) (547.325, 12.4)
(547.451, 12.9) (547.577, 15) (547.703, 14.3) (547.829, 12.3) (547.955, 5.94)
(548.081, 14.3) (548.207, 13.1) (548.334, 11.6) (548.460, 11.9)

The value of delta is 1.11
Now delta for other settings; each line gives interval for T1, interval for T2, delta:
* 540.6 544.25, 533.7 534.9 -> 0.99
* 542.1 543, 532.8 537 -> 0.93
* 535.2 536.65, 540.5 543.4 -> 0.92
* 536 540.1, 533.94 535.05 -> 0.94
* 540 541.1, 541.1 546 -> 1.02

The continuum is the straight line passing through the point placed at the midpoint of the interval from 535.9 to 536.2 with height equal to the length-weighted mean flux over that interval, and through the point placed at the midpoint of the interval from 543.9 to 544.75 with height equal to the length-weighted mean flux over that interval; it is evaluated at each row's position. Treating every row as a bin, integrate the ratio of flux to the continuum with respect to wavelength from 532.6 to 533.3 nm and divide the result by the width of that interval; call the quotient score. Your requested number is 0.99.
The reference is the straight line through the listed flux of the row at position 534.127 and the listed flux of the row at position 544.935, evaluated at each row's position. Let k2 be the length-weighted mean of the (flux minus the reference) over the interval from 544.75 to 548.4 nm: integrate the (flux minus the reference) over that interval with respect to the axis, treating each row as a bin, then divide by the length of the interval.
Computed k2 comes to 1.16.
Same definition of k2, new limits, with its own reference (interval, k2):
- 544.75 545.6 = 2.06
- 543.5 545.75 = 1.29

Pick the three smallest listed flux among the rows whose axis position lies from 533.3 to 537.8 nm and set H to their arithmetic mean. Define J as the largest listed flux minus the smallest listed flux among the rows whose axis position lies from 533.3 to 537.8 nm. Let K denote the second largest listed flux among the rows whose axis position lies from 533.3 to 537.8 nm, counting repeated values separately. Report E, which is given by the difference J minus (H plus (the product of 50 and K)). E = -877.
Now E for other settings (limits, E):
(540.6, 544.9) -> -780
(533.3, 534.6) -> -772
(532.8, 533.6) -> -679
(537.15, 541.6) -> -876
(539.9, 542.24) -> -692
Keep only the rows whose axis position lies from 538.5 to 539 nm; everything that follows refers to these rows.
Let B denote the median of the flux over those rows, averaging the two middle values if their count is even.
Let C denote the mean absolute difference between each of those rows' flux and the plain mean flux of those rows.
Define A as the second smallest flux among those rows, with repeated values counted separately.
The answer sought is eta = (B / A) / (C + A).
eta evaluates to 0.089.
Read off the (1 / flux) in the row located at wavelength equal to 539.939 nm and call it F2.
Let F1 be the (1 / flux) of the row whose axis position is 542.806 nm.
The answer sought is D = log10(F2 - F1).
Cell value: -1.65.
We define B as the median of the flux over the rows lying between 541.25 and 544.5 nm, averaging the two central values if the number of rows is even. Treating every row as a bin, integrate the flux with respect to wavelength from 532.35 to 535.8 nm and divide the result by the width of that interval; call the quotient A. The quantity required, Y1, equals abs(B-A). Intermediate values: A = 12.5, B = 12.6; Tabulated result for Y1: 0.09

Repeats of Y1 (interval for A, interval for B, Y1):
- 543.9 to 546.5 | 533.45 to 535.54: 0.22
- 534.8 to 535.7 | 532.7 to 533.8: 2.91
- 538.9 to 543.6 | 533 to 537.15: 0.52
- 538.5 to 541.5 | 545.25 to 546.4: 0.54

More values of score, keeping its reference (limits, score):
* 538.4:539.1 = 1.03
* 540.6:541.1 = 0.97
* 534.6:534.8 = 1.08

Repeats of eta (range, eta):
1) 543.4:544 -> 0.082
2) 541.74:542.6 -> 0.082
